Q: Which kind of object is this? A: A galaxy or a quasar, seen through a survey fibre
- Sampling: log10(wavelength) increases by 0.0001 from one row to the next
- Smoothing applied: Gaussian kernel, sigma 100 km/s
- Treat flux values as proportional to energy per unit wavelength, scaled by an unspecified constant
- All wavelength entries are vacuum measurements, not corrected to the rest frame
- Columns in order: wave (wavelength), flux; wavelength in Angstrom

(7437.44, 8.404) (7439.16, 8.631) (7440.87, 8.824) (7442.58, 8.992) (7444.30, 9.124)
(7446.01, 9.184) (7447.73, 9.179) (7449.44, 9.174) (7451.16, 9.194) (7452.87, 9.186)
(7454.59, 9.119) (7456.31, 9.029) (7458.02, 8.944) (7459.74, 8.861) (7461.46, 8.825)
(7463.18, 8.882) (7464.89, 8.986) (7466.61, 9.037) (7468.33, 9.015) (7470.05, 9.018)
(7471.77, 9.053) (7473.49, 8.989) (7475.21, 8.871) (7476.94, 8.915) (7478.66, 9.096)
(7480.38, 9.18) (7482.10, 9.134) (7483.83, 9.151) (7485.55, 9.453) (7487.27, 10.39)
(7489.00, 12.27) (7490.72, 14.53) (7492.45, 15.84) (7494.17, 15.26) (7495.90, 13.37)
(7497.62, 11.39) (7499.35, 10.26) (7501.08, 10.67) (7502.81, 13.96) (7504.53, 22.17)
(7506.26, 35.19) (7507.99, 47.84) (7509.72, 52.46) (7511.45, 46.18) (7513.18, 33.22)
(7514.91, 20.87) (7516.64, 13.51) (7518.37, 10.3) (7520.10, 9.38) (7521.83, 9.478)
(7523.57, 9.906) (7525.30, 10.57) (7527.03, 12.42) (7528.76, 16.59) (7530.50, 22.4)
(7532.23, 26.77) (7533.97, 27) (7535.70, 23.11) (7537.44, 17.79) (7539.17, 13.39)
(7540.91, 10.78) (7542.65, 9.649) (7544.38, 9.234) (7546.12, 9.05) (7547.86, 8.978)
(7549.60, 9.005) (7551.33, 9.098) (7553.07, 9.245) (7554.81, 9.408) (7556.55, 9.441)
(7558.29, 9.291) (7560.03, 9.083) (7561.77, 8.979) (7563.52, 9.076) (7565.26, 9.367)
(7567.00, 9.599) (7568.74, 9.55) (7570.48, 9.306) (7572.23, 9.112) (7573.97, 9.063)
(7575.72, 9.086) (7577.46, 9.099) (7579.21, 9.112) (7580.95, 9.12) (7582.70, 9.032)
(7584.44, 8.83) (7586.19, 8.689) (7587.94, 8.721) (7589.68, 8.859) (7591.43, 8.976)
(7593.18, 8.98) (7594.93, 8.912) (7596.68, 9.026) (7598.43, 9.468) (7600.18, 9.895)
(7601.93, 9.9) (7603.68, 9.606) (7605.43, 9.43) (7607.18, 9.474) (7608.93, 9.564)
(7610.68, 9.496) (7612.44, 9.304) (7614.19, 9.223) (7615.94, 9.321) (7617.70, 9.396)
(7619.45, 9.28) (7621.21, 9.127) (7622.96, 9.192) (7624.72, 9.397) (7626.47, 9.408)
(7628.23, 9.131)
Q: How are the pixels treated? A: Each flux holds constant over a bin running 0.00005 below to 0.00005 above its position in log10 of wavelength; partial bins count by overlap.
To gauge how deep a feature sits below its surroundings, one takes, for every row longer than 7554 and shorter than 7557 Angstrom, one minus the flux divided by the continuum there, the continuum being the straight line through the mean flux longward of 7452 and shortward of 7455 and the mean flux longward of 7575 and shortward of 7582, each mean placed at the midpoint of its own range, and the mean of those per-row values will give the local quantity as -0.034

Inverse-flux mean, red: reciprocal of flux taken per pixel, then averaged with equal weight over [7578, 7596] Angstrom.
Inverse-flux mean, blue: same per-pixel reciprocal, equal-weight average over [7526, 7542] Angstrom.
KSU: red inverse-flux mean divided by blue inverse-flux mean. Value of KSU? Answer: 1.9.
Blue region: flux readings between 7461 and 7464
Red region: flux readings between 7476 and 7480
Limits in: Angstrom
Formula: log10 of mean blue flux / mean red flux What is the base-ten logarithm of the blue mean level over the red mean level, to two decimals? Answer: -0.01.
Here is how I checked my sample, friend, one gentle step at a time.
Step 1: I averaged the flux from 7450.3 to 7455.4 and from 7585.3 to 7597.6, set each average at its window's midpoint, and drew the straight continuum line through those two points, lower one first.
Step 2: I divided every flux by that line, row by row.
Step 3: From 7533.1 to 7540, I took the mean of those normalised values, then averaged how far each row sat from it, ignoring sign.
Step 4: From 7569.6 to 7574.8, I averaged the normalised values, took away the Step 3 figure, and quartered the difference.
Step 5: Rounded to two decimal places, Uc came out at 0.13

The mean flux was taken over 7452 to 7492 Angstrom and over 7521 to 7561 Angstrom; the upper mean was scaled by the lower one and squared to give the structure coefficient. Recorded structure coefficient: 1.9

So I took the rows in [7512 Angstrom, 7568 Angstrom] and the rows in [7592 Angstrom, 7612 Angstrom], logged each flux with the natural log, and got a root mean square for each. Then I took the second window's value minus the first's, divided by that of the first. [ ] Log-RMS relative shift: -0.11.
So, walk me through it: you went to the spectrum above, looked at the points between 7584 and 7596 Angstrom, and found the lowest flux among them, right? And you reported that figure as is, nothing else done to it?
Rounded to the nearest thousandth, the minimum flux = 8.689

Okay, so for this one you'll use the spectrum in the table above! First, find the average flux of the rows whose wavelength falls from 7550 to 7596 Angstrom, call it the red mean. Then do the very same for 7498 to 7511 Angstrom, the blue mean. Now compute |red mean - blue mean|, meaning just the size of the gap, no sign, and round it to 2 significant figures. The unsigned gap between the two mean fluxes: 18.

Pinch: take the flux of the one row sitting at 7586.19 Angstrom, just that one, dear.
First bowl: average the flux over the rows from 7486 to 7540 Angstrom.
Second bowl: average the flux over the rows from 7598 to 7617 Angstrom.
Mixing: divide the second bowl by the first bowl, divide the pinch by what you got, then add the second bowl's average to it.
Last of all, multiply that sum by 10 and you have 274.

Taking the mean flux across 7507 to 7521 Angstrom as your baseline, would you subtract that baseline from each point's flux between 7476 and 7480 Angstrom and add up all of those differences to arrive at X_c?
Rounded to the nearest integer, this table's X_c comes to -40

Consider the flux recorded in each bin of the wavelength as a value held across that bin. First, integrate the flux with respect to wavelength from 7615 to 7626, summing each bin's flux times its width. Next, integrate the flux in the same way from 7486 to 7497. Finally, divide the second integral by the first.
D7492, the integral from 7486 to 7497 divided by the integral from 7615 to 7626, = 1.44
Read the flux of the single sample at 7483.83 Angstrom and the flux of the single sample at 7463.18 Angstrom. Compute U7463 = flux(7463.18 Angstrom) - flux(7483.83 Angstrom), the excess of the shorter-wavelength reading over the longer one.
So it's -0.27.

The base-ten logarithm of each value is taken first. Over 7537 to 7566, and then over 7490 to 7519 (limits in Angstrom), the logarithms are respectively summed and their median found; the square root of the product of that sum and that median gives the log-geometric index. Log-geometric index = 4.47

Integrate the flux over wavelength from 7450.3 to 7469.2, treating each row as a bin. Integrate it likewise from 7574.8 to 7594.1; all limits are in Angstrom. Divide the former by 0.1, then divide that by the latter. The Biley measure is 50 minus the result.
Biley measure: 40.1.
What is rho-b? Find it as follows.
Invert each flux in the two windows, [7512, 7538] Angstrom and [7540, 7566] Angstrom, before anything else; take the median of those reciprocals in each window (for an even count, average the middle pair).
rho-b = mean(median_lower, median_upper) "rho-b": 0.084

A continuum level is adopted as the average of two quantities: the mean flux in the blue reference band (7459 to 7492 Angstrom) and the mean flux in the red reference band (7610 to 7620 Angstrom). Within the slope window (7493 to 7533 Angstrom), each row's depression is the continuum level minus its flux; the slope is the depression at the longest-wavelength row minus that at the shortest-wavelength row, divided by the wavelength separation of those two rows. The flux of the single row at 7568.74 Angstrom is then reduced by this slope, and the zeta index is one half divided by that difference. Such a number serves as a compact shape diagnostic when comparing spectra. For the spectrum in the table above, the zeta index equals 0.051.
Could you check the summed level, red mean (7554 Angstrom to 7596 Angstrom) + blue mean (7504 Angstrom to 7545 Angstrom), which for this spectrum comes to 30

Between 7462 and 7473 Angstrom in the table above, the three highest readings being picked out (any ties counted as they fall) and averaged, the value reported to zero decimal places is 9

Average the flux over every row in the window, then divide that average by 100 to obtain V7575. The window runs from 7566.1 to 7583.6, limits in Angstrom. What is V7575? 0.092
